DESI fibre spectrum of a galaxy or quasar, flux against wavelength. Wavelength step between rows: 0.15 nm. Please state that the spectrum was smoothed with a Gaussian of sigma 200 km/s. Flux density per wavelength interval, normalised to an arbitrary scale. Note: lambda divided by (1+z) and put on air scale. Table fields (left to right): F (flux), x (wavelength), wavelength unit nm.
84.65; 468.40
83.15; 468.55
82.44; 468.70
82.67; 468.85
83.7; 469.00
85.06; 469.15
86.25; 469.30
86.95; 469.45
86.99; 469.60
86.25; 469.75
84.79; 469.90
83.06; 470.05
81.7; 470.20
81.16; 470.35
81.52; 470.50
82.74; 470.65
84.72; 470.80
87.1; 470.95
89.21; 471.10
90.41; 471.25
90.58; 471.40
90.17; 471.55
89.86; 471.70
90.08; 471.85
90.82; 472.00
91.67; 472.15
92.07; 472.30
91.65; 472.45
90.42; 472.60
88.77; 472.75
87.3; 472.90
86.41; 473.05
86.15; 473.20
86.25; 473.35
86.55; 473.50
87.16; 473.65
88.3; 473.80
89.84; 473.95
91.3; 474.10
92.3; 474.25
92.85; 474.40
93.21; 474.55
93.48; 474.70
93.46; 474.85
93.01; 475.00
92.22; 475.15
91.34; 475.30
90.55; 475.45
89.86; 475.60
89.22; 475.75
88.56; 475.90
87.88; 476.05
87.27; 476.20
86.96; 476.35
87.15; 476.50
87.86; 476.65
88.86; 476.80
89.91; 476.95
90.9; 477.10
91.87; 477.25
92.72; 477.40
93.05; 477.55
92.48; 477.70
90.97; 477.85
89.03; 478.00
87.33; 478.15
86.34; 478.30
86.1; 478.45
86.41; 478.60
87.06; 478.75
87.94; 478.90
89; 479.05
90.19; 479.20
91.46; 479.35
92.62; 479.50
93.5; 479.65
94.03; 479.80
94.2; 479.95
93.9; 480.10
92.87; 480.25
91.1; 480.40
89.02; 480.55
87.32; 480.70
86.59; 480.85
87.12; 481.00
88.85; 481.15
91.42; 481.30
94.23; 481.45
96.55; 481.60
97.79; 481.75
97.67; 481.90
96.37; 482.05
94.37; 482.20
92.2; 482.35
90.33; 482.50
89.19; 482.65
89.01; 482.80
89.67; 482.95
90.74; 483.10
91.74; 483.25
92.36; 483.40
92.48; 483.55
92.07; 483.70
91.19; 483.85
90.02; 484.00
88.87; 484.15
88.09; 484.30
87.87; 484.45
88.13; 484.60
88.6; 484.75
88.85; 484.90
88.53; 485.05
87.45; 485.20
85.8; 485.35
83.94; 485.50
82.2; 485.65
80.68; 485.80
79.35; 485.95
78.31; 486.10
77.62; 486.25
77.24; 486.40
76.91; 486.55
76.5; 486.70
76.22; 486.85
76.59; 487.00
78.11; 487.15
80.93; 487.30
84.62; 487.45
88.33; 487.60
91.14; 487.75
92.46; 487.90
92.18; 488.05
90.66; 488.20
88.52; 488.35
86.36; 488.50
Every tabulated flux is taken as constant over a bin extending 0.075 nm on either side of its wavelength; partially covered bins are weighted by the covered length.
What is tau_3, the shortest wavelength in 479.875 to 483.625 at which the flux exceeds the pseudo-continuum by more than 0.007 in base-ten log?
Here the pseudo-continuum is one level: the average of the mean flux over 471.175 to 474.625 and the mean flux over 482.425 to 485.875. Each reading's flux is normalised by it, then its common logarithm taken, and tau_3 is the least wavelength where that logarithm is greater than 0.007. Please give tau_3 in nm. 479.95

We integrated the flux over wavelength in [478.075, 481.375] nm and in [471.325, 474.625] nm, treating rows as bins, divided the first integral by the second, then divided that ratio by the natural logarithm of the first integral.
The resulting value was 0.176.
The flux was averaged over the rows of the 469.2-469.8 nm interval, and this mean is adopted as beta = 87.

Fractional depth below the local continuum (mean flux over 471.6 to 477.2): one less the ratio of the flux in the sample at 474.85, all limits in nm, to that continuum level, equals -0.04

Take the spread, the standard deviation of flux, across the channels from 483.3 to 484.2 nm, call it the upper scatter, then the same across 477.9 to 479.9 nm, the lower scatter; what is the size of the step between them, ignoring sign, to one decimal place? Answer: 1.4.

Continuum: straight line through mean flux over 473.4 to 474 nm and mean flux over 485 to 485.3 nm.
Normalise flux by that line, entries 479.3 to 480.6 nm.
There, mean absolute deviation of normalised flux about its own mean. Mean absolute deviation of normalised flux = 0.0151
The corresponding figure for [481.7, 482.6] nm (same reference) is 0.0283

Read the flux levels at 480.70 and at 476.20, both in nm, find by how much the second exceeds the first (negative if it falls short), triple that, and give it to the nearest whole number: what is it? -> 0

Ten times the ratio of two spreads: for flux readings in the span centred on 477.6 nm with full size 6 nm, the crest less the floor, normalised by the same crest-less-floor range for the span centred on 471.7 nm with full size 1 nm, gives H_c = 45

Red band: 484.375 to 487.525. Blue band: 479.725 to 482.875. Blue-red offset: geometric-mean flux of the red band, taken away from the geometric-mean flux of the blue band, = 10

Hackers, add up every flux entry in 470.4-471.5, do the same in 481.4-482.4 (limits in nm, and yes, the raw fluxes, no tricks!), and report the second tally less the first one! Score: 63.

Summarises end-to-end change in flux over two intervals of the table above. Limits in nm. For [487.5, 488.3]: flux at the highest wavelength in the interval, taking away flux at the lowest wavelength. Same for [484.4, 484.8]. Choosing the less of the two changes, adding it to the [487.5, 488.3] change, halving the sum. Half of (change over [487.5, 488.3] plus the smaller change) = 2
